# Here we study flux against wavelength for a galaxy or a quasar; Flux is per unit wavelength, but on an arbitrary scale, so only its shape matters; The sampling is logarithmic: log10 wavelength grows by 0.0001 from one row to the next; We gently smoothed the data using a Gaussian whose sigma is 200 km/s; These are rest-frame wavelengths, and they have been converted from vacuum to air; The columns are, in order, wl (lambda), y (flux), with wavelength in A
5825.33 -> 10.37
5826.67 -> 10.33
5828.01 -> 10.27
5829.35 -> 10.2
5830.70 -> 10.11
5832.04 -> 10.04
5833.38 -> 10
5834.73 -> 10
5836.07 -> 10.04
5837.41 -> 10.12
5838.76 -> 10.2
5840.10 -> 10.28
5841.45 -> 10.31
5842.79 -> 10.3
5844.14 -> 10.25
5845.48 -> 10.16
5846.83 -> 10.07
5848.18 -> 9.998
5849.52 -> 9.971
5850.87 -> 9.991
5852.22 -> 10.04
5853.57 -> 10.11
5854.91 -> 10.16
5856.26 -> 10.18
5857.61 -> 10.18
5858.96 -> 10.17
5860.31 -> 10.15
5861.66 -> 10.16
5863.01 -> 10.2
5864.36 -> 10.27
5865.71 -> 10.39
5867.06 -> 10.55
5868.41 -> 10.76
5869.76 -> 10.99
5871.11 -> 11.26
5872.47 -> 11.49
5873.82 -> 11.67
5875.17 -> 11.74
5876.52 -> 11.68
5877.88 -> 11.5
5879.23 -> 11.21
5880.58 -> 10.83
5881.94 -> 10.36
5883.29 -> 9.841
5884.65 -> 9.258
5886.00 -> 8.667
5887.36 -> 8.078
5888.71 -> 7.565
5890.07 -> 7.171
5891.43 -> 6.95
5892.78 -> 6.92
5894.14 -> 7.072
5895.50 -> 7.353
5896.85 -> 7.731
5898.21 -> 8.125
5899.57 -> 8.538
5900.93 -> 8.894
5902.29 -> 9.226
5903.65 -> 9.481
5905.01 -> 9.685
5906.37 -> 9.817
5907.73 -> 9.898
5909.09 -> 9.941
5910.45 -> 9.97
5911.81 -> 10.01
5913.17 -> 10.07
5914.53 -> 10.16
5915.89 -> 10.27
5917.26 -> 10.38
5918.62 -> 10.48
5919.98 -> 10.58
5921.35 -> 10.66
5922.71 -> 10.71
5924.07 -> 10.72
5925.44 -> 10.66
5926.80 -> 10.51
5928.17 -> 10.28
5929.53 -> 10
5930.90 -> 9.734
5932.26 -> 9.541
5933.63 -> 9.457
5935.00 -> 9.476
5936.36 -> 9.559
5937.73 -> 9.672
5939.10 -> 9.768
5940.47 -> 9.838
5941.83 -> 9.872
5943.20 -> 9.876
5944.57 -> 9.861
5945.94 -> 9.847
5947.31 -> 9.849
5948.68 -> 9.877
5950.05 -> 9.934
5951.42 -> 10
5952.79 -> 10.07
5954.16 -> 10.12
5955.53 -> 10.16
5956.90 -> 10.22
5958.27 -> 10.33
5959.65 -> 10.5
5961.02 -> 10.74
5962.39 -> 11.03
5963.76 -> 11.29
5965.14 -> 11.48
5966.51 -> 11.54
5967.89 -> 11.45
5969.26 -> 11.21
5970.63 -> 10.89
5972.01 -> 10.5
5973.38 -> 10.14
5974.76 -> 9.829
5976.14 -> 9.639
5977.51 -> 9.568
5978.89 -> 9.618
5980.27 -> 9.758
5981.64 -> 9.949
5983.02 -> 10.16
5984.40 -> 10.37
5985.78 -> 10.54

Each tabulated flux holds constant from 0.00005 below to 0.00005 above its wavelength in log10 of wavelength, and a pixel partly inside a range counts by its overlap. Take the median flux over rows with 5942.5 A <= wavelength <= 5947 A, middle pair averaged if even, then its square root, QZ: 3.14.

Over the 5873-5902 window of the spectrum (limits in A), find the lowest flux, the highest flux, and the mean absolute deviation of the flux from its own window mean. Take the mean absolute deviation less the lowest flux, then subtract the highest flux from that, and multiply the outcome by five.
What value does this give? -86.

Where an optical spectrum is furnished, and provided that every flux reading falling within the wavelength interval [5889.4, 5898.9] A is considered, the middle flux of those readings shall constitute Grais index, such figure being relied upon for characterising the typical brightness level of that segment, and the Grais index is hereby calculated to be 7.2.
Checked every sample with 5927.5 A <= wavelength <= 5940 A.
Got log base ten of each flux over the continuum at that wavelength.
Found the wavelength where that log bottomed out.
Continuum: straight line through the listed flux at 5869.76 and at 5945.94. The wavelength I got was 5933.63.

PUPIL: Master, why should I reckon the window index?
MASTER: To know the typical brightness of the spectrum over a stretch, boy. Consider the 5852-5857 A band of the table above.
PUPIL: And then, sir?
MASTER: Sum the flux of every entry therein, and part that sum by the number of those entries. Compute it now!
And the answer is 10.1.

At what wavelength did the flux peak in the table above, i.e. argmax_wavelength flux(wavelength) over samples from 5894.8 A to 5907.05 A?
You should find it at 5906.37 A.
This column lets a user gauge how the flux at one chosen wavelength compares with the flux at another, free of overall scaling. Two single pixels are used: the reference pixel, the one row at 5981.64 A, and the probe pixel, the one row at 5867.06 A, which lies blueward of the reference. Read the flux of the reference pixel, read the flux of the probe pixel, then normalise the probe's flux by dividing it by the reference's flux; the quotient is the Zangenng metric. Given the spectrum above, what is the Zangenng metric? 1.06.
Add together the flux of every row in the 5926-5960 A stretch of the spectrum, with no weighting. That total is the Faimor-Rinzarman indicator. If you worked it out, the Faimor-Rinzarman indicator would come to 248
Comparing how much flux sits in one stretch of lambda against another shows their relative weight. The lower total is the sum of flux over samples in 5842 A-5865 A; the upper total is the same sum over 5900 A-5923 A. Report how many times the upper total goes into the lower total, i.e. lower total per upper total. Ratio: 1.01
